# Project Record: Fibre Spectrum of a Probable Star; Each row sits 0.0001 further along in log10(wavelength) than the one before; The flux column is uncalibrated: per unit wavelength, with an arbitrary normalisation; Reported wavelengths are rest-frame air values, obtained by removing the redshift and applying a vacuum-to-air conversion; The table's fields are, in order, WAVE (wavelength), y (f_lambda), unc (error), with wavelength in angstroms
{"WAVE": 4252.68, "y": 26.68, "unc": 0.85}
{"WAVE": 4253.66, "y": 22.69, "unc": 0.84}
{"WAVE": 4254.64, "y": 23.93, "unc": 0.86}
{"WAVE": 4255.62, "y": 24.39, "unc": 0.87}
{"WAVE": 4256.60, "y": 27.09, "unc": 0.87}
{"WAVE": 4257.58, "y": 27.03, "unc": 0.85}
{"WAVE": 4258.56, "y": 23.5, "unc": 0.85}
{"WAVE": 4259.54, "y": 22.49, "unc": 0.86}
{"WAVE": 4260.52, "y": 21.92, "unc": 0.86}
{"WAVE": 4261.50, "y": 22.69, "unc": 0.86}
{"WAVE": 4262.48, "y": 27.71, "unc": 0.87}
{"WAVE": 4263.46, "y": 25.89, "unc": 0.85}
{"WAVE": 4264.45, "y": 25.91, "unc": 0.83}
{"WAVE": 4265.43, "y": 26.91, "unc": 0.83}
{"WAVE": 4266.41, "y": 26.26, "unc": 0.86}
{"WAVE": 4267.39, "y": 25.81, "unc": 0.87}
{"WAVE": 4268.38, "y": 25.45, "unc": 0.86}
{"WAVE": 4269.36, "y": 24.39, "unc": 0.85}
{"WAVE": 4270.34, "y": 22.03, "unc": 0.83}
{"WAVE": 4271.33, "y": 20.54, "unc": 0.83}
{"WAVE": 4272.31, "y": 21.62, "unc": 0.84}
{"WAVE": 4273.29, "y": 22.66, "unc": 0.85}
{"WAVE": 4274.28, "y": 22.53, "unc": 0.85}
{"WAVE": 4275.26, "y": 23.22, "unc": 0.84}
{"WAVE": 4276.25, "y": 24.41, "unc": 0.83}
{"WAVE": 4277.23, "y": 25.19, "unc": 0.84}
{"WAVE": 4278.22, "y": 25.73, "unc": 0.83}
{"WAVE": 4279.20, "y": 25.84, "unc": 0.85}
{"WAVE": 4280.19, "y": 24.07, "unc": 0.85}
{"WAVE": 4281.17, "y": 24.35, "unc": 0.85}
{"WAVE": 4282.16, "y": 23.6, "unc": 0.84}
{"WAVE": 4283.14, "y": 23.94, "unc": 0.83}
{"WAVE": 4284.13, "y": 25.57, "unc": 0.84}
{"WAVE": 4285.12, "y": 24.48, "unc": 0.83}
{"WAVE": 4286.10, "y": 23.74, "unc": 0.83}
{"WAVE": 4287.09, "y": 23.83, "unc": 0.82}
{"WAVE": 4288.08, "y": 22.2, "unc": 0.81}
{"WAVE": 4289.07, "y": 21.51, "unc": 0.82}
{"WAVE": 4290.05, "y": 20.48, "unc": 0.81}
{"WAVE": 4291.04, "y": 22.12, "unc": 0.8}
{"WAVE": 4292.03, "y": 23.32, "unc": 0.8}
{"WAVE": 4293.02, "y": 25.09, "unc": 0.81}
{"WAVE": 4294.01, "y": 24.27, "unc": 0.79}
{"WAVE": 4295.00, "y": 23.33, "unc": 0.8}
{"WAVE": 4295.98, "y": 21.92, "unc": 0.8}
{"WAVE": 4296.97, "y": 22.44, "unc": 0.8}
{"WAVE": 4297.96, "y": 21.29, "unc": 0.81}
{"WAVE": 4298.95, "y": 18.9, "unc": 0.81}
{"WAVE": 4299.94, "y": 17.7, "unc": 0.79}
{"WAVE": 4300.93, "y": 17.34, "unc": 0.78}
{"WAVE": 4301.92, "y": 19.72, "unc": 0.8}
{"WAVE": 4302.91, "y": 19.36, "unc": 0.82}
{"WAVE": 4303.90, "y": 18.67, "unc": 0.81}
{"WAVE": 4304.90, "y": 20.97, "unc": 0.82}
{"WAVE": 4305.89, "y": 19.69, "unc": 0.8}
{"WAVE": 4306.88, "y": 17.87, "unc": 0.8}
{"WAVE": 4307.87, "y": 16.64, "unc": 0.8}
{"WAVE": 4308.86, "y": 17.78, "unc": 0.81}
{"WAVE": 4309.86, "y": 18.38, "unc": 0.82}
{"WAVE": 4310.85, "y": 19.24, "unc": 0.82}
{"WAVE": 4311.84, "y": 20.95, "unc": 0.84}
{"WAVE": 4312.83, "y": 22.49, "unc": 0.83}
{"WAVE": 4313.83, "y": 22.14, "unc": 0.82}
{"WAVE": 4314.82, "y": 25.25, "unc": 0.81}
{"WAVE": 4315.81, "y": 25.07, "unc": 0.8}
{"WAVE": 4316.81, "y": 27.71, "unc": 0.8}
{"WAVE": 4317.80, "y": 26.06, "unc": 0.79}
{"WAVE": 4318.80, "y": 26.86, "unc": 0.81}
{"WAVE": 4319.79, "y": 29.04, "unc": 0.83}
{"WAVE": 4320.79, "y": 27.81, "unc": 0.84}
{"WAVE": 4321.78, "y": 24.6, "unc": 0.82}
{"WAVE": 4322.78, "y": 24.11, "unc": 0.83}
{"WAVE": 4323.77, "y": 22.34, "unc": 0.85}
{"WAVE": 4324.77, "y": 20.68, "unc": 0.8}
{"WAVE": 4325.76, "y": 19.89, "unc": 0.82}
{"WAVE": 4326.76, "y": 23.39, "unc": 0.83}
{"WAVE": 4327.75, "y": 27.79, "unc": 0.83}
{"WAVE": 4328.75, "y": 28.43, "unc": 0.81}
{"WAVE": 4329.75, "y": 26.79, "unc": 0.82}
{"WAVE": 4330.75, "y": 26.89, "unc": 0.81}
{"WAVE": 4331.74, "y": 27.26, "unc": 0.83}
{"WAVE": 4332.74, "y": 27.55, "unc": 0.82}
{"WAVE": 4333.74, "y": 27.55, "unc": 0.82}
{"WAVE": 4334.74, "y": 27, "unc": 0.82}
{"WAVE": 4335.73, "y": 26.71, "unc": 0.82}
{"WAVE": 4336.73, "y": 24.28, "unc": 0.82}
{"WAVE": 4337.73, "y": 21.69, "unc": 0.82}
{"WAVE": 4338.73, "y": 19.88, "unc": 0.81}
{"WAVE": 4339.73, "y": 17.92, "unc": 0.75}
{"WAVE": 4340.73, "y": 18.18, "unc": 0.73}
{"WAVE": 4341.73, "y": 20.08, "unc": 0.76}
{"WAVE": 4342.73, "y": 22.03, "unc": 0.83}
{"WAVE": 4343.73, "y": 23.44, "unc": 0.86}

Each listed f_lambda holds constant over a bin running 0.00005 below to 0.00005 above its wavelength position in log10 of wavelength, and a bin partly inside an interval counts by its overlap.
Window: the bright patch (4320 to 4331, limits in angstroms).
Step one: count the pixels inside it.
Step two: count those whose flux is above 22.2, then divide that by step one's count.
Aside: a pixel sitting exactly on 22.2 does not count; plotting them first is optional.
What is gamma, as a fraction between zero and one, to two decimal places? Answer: 0.82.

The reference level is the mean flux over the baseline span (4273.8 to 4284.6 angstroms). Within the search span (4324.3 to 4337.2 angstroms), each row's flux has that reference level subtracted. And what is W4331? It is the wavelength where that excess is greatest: 4328.75 angstroms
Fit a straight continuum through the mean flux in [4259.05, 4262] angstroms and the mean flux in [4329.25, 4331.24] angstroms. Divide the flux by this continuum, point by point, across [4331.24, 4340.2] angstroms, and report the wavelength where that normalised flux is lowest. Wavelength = 4339.73 angstroms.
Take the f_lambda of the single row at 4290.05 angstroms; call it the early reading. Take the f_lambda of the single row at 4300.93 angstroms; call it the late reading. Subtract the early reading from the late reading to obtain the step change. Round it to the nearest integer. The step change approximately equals -3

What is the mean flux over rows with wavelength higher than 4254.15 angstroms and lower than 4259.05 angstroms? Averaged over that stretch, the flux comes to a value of 25.2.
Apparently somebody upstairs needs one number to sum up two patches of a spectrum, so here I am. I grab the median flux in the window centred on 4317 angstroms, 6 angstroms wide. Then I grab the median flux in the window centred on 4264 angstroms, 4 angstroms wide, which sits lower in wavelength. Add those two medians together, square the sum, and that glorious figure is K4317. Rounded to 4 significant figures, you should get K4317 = 2795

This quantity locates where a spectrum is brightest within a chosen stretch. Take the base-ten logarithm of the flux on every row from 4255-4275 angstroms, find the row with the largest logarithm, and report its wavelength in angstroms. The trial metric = 4262.48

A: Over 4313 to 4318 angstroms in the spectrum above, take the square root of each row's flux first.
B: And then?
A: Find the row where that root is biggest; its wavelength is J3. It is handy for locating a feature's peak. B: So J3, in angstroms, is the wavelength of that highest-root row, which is 4316.81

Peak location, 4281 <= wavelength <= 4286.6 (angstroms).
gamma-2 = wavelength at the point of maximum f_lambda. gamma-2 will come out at 4284.13 angstroms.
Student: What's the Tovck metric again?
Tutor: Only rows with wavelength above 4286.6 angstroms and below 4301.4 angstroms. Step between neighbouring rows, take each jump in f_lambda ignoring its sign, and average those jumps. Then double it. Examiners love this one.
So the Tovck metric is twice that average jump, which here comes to 2.39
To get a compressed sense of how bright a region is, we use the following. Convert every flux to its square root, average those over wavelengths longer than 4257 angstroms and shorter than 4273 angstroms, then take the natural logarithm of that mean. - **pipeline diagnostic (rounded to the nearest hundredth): 1.60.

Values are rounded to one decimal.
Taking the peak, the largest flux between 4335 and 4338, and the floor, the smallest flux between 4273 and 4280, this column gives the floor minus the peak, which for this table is -4.2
